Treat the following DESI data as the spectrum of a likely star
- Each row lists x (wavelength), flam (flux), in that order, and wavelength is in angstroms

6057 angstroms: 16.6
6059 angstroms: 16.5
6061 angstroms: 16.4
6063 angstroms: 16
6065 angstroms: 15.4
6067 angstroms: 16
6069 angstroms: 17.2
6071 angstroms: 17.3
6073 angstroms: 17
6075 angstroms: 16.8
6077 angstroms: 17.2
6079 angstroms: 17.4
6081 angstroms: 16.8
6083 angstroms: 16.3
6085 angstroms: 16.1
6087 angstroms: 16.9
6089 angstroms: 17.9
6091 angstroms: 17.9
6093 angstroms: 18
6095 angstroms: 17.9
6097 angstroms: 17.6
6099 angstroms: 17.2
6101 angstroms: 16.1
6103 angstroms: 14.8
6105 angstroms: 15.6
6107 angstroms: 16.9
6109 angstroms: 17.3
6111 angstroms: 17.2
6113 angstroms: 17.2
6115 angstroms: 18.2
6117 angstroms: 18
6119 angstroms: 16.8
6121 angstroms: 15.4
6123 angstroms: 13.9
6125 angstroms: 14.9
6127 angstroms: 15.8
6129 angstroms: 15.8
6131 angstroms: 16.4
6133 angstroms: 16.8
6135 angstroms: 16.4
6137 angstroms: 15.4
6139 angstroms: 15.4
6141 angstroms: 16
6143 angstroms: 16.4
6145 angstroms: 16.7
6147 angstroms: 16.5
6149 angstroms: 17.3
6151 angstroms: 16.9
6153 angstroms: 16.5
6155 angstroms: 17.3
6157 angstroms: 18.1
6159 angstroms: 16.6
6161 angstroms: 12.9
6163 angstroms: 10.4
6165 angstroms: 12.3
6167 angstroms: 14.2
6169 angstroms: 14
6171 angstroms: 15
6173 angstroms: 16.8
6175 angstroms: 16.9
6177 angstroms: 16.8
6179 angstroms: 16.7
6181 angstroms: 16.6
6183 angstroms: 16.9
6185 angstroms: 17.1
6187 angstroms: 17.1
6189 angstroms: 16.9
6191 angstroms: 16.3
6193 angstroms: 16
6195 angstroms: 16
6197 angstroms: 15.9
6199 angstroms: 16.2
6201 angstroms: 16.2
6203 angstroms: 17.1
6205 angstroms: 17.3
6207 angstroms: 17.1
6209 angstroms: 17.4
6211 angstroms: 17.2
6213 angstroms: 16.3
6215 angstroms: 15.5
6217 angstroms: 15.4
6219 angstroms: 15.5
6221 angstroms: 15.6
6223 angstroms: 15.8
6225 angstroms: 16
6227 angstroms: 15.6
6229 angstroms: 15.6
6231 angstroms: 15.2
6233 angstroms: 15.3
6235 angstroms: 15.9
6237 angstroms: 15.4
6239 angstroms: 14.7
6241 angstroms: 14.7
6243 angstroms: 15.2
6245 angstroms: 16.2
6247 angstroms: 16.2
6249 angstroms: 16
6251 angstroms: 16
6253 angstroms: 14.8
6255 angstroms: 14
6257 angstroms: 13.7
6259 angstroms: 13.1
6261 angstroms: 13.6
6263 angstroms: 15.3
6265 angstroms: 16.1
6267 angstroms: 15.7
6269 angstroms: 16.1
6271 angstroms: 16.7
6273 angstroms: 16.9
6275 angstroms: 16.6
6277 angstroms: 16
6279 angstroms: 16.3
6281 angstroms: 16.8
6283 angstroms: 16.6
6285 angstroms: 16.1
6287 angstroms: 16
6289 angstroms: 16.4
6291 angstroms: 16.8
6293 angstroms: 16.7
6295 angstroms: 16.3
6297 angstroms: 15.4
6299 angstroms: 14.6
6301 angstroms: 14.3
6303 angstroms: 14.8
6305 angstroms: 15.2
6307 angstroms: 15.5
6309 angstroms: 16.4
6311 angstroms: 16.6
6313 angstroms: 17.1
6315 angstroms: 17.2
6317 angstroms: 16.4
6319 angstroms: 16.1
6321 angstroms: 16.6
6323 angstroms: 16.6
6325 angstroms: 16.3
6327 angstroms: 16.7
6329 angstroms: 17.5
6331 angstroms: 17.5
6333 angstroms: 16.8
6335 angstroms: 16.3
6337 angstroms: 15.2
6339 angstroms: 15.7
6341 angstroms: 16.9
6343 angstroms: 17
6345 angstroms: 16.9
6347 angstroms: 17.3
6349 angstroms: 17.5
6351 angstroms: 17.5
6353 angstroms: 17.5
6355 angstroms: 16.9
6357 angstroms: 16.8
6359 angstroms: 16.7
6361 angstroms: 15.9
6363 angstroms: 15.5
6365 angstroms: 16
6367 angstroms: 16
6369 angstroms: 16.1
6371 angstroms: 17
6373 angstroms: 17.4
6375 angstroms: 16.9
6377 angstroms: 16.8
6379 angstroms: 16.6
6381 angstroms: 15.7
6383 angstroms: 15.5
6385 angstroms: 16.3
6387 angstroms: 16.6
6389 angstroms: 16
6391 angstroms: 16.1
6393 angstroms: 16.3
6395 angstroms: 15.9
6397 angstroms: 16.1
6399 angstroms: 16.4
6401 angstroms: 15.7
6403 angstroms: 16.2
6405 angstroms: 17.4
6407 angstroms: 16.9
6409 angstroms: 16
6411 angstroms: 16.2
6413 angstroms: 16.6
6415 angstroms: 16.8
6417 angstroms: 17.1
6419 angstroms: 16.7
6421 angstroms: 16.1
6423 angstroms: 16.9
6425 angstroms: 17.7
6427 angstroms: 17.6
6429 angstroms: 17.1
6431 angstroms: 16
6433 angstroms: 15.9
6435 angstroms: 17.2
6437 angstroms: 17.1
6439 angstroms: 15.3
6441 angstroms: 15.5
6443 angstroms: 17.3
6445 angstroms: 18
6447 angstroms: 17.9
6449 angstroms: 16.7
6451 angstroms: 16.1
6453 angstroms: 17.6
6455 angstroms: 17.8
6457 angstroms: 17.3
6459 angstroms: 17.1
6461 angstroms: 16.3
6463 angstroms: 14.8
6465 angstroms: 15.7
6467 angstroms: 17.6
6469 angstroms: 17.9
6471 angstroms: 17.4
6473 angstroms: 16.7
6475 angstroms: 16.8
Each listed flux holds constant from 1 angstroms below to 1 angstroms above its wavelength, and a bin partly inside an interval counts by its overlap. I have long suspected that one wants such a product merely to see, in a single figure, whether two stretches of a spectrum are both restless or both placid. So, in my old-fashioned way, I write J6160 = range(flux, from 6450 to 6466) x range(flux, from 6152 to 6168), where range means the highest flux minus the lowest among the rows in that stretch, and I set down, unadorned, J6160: 23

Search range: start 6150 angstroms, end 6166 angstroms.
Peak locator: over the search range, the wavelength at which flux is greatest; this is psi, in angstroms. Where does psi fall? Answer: 6157 angstroms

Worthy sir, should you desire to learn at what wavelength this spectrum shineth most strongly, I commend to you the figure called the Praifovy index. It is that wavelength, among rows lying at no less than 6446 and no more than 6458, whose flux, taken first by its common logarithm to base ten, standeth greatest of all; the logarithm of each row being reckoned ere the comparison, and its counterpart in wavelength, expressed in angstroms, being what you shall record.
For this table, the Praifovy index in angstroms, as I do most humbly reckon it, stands 6447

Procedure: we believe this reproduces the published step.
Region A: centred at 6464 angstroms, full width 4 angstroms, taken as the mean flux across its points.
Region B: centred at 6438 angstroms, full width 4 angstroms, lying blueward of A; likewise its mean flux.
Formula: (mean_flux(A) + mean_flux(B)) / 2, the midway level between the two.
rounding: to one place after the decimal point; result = 15.7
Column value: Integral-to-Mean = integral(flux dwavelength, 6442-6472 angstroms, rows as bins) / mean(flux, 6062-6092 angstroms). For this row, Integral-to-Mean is 30.4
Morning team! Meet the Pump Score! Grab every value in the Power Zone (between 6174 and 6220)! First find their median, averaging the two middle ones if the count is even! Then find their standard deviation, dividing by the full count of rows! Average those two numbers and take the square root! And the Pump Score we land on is 2.94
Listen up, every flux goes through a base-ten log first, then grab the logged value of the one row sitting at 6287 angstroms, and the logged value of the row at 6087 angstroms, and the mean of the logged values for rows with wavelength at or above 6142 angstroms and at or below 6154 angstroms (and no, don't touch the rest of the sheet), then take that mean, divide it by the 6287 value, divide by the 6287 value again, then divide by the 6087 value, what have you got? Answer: 0.69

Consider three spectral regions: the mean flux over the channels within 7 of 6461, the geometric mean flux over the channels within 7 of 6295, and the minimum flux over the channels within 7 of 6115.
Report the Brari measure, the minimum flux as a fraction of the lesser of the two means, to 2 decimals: 0.98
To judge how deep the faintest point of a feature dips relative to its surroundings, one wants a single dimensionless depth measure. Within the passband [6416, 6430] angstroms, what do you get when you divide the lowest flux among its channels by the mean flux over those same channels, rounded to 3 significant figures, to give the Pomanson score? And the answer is 0.945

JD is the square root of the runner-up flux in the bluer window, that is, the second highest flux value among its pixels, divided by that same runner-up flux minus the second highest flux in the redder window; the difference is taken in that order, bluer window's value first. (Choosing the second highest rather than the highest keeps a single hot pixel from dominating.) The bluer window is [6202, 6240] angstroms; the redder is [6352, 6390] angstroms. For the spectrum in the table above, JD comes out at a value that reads -42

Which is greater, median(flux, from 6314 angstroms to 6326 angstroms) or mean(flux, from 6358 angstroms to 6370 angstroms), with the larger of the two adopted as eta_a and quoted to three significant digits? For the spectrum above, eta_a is 16.5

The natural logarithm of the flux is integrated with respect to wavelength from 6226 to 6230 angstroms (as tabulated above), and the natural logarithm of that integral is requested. 2.397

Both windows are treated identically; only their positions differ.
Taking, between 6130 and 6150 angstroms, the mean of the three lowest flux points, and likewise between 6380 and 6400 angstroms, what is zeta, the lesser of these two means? 15.6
